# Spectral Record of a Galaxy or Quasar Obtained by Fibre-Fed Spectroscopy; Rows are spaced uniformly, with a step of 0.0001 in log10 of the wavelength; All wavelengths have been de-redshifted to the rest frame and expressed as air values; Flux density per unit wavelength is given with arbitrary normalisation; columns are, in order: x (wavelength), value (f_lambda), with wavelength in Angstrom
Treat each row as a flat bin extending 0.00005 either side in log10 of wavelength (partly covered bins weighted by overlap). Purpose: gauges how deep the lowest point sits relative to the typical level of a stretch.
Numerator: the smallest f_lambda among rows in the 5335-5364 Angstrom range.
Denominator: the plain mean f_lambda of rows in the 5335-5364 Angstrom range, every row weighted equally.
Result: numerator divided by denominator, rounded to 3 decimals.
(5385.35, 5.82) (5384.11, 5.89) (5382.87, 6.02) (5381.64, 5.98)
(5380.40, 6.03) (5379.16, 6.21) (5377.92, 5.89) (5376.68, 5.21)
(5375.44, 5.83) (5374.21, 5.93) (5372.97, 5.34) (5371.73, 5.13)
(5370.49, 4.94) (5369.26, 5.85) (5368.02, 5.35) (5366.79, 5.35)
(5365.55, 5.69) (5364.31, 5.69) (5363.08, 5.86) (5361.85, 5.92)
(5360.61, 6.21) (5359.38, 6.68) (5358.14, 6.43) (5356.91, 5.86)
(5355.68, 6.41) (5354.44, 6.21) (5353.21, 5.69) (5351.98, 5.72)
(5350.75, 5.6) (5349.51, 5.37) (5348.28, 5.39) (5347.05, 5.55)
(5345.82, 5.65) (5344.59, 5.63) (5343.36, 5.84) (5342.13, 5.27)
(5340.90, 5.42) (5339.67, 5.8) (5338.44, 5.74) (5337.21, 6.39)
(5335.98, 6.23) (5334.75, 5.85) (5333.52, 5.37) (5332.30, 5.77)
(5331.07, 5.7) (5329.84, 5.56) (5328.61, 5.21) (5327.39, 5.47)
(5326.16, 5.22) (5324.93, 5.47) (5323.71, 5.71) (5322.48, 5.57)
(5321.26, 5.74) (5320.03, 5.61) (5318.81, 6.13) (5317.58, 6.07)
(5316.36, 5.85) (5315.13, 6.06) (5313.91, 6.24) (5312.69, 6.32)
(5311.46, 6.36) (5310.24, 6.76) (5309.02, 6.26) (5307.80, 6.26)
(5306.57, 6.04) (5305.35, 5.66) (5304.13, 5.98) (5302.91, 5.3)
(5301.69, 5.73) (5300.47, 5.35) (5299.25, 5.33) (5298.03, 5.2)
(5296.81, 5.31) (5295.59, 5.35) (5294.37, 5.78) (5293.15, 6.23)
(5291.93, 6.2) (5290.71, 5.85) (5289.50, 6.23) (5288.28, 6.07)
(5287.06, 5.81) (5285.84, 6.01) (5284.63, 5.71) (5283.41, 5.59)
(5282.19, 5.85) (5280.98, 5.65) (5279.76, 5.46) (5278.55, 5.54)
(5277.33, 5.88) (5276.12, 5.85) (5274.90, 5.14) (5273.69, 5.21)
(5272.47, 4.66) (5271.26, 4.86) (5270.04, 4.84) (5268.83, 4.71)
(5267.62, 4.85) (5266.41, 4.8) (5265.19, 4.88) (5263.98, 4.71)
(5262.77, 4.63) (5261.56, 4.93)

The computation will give 0.899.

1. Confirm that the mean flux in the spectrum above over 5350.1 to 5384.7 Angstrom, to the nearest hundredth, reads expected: 5.82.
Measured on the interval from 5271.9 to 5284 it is 5.48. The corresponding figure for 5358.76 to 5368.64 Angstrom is 5.84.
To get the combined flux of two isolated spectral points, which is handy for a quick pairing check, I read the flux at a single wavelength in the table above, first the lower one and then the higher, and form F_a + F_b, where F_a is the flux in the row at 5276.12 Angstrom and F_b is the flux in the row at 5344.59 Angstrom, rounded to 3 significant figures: 11.5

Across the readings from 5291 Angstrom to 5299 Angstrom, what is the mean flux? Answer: 5.7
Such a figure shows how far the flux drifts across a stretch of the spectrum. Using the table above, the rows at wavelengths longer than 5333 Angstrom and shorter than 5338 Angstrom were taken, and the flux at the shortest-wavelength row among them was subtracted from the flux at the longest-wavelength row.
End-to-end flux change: 1.0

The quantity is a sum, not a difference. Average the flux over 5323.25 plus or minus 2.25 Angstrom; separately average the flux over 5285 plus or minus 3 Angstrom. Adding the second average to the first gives 11.4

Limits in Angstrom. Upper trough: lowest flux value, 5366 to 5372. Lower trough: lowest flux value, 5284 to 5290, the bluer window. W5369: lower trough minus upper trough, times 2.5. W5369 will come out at 1.9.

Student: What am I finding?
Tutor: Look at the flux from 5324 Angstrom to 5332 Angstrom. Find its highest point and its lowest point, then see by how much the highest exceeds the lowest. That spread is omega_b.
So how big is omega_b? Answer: 0.49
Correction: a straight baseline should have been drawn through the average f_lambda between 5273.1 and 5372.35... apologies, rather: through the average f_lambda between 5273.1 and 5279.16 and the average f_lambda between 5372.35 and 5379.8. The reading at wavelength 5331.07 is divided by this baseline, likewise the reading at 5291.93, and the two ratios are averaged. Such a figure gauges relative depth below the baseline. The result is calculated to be 1.06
